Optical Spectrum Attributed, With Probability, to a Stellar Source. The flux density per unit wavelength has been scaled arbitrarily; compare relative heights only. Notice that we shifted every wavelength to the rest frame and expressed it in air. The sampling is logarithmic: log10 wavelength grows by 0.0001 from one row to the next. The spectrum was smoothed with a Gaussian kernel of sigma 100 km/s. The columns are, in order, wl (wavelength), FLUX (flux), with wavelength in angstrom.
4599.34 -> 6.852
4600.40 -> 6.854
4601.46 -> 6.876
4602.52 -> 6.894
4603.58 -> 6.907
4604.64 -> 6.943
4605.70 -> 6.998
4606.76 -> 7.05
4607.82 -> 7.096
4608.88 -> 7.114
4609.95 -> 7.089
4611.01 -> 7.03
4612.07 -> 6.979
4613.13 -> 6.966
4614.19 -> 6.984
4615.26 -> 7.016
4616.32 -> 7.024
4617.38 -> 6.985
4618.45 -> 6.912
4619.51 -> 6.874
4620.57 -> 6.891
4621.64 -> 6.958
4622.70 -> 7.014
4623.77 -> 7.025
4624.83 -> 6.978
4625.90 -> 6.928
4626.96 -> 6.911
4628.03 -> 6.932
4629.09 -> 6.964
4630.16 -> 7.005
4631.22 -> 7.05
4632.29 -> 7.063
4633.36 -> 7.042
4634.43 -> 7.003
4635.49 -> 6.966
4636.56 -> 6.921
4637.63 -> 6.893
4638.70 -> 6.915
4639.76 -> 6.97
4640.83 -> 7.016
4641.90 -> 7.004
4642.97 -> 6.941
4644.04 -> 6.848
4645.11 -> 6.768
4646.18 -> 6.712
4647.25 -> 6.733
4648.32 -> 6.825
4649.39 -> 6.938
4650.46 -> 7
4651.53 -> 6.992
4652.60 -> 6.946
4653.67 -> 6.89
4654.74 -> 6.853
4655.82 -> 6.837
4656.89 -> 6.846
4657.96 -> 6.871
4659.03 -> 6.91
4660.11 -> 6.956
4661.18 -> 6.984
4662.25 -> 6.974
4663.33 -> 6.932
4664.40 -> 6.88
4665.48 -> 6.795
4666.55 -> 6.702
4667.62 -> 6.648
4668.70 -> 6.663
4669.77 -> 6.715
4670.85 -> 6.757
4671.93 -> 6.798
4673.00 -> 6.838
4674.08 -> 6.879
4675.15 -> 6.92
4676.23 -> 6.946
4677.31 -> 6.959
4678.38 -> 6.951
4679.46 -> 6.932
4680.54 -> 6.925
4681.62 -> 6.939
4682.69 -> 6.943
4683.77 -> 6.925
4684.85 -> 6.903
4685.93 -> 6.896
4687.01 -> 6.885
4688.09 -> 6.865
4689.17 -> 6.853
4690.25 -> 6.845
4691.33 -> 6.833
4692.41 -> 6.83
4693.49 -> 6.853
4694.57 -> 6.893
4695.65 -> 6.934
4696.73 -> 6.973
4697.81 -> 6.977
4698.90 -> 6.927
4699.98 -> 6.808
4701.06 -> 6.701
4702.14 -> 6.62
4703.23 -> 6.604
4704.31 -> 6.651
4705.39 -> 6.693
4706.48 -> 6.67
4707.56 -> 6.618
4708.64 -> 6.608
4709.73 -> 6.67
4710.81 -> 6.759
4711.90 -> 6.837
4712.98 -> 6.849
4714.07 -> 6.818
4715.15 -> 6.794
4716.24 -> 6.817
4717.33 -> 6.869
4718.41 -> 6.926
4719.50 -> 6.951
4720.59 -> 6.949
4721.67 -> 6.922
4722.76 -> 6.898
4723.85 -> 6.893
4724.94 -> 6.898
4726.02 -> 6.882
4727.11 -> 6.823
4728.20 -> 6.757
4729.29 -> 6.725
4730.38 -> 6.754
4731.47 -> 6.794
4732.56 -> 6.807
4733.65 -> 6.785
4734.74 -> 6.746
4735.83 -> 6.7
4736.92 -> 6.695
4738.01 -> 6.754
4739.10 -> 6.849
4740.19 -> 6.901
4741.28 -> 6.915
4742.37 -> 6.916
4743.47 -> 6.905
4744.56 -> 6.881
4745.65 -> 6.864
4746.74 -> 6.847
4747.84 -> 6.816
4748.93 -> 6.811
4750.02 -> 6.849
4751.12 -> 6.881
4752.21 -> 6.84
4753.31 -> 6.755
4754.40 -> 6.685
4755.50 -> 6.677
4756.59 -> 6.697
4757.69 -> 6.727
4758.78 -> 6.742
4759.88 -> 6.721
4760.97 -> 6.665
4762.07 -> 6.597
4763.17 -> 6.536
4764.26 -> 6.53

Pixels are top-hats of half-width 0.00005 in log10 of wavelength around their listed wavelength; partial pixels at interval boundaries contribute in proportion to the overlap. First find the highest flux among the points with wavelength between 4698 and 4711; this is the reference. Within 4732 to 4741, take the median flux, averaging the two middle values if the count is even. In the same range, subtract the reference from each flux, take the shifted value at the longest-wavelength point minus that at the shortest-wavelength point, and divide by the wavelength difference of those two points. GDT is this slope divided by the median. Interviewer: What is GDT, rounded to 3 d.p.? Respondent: 0.002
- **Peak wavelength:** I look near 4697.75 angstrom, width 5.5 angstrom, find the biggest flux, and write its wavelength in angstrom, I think 4697.81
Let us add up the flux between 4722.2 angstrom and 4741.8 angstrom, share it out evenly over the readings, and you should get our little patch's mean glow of 6.81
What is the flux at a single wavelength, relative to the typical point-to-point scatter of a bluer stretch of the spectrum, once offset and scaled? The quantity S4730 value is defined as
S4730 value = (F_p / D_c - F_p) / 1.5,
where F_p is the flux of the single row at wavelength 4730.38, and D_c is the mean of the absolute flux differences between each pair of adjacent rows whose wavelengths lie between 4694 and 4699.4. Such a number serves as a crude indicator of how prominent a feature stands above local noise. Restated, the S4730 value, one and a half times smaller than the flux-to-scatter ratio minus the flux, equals 130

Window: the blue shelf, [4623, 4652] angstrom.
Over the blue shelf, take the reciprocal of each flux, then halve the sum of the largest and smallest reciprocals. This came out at 0.1453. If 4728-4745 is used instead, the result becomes 0.1470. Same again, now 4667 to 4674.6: 0.1479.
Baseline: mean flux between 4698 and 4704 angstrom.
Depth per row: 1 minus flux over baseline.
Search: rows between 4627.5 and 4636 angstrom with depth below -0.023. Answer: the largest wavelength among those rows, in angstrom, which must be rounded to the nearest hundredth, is 4635.49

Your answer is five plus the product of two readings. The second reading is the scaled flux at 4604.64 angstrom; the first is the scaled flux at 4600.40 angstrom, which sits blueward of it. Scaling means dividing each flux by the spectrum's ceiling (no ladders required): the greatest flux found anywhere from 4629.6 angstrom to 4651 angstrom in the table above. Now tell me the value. 5.95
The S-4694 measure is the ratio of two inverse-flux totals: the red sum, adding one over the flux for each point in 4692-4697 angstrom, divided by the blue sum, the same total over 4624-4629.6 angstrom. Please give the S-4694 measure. 1.01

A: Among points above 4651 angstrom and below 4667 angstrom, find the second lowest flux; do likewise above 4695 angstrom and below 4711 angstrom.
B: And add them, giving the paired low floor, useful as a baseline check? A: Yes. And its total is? 13.4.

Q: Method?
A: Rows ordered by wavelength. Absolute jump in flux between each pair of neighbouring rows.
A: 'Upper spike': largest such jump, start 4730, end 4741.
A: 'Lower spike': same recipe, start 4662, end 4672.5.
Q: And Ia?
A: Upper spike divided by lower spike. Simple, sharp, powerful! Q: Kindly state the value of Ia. 1.02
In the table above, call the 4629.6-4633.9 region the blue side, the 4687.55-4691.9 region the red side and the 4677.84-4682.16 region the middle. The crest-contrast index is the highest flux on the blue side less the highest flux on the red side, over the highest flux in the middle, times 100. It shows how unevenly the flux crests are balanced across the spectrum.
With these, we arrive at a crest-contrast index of 2.8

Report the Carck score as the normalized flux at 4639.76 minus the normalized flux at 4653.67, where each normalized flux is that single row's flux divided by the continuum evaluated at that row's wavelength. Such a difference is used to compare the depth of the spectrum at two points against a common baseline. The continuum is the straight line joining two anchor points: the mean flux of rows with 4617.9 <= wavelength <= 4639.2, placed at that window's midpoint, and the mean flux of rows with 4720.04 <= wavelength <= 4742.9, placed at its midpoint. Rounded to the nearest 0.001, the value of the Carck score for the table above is 0.009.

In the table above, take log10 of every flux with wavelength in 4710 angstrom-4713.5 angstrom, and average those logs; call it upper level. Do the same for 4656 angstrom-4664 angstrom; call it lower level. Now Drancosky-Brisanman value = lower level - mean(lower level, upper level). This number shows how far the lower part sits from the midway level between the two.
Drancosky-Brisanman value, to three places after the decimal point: 0.003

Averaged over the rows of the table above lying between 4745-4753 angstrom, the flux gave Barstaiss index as 6.84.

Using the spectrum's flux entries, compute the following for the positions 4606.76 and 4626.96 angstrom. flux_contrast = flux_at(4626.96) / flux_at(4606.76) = 0.980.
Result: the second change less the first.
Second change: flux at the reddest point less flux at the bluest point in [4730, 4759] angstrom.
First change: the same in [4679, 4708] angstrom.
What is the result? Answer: 0.30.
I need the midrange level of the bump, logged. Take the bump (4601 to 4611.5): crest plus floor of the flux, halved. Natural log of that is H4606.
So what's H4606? 1.95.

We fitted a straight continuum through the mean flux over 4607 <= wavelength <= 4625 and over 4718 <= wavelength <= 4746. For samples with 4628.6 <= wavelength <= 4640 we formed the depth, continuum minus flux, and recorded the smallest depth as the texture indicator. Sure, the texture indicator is -0.088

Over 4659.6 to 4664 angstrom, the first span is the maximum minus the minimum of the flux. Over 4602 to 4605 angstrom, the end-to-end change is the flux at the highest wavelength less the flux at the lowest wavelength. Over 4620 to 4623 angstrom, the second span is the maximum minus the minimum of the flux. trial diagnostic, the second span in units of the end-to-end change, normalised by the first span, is 48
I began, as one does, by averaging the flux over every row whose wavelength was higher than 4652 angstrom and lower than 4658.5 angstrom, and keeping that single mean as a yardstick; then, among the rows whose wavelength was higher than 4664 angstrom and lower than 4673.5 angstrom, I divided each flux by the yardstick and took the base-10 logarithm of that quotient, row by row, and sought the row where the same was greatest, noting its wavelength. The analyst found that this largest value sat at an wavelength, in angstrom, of 4664.40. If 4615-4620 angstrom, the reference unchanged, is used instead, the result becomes 4616.32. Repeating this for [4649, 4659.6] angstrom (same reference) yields 4650.46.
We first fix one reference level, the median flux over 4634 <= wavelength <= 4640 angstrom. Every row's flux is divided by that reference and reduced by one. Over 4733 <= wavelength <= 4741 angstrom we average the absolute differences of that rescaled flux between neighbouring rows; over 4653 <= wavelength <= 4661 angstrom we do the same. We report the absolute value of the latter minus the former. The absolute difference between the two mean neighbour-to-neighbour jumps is 0.003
